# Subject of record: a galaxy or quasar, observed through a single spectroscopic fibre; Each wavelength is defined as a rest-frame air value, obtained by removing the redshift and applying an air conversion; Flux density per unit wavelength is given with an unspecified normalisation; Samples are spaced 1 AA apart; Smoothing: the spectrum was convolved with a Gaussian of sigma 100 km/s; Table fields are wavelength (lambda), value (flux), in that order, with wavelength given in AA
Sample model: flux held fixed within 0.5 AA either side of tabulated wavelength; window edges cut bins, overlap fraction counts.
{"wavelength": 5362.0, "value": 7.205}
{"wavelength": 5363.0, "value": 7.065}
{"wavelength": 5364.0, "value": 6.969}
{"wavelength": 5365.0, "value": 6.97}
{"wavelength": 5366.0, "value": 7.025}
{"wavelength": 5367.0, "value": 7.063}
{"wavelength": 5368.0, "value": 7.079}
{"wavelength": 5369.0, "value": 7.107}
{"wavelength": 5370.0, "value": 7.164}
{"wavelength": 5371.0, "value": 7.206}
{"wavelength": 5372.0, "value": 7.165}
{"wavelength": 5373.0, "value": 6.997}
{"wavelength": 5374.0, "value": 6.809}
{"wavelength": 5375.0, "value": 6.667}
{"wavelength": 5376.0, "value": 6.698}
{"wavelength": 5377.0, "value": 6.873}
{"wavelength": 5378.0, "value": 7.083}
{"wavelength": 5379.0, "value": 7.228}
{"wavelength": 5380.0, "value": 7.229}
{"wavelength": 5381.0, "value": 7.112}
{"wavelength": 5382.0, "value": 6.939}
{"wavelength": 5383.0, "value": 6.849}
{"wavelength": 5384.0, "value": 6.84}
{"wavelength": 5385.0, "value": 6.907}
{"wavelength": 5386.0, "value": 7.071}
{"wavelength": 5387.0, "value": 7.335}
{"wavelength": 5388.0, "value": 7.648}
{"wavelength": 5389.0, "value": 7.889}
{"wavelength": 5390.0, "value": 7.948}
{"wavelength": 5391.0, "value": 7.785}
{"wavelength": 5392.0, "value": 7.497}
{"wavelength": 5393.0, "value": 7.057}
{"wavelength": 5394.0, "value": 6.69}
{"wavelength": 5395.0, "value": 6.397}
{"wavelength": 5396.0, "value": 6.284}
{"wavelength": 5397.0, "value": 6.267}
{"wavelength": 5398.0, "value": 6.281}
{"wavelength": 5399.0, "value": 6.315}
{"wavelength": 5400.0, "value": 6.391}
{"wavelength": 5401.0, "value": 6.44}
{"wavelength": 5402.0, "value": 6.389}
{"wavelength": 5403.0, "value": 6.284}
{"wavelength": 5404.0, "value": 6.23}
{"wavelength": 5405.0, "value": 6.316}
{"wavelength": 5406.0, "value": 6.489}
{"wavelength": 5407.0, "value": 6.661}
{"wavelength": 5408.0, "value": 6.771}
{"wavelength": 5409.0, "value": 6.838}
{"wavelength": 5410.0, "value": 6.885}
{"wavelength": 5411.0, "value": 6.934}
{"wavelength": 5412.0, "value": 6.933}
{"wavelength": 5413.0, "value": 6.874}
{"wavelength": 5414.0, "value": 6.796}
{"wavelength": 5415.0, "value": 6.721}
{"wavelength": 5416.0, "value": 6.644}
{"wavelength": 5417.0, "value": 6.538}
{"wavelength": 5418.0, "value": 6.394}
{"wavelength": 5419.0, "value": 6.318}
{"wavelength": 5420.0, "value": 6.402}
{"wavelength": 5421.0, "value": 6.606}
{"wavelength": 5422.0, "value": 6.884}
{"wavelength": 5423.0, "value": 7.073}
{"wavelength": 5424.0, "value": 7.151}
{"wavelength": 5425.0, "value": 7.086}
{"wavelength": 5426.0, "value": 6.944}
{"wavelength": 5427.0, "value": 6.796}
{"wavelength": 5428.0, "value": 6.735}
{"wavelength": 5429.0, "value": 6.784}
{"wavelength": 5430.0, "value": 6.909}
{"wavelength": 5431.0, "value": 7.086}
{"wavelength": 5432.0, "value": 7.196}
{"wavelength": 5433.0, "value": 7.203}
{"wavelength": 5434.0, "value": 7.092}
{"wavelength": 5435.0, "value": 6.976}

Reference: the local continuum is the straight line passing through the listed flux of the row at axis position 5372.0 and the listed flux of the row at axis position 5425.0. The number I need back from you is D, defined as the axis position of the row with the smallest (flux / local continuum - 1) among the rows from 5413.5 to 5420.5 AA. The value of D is 5419.0 AA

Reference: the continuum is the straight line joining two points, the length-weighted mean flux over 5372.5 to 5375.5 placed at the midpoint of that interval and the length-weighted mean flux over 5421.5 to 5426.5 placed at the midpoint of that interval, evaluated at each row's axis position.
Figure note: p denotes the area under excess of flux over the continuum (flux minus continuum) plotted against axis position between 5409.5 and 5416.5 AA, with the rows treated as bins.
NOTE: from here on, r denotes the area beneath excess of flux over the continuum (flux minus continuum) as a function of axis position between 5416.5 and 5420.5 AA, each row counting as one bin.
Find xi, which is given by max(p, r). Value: -1.1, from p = -1.1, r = -2.4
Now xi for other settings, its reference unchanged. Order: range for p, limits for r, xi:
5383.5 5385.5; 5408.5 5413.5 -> 0.0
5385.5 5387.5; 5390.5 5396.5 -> 0.7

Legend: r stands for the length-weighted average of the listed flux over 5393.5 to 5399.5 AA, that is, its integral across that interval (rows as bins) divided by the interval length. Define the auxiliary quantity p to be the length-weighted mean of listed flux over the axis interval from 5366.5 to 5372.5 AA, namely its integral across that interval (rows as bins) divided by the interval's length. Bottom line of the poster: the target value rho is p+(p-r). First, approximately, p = 7.1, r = 6.37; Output 7.9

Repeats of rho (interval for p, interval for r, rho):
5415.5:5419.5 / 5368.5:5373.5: 5.8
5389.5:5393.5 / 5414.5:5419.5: 8.6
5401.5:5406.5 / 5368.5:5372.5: 5.5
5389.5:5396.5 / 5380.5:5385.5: 7.3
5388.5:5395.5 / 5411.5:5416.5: 7.9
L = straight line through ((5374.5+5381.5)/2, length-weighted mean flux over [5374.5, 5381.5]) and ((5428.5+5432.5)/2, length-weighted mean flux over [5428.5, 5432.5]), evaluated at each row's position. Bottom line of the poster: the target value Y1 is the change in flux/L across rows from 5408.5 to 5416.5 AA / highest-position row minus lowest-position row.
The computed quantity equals -0.028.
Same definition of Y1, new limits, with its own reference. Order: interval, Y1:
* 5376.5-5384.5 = -0.005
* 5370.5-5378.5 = -0.018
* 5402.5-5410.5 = 0.086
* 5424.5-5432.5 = 0.016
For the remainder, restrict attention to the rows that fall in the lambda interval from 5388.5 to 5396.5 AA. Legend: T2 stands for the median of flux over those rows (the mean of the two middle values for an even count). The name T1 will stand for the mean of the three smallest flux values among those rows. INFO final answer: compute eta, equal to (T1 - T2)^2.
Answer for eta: 0.67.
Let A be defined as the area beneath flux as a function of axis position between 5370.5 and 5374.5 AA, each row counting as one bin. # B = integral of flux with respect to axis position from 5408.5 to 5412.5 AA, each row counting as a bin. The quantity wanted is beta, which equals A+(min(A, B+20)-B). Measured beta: 29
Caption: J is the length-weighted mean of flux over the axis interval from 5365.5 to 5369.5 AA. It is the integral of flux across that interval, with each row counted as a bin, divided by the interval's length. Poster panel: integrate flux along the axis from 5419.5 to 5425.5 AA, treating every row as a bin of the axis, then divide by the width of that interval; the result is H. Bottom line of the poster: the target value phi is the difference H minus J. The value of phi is -0.2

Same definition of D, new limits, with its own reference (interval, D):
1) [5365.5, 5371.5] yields 5366.0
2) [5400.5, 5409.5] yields 5404.0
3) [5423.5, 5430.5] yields 5428.0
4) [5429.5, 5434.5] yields 5430.0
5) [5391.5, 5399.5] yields 5397.0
